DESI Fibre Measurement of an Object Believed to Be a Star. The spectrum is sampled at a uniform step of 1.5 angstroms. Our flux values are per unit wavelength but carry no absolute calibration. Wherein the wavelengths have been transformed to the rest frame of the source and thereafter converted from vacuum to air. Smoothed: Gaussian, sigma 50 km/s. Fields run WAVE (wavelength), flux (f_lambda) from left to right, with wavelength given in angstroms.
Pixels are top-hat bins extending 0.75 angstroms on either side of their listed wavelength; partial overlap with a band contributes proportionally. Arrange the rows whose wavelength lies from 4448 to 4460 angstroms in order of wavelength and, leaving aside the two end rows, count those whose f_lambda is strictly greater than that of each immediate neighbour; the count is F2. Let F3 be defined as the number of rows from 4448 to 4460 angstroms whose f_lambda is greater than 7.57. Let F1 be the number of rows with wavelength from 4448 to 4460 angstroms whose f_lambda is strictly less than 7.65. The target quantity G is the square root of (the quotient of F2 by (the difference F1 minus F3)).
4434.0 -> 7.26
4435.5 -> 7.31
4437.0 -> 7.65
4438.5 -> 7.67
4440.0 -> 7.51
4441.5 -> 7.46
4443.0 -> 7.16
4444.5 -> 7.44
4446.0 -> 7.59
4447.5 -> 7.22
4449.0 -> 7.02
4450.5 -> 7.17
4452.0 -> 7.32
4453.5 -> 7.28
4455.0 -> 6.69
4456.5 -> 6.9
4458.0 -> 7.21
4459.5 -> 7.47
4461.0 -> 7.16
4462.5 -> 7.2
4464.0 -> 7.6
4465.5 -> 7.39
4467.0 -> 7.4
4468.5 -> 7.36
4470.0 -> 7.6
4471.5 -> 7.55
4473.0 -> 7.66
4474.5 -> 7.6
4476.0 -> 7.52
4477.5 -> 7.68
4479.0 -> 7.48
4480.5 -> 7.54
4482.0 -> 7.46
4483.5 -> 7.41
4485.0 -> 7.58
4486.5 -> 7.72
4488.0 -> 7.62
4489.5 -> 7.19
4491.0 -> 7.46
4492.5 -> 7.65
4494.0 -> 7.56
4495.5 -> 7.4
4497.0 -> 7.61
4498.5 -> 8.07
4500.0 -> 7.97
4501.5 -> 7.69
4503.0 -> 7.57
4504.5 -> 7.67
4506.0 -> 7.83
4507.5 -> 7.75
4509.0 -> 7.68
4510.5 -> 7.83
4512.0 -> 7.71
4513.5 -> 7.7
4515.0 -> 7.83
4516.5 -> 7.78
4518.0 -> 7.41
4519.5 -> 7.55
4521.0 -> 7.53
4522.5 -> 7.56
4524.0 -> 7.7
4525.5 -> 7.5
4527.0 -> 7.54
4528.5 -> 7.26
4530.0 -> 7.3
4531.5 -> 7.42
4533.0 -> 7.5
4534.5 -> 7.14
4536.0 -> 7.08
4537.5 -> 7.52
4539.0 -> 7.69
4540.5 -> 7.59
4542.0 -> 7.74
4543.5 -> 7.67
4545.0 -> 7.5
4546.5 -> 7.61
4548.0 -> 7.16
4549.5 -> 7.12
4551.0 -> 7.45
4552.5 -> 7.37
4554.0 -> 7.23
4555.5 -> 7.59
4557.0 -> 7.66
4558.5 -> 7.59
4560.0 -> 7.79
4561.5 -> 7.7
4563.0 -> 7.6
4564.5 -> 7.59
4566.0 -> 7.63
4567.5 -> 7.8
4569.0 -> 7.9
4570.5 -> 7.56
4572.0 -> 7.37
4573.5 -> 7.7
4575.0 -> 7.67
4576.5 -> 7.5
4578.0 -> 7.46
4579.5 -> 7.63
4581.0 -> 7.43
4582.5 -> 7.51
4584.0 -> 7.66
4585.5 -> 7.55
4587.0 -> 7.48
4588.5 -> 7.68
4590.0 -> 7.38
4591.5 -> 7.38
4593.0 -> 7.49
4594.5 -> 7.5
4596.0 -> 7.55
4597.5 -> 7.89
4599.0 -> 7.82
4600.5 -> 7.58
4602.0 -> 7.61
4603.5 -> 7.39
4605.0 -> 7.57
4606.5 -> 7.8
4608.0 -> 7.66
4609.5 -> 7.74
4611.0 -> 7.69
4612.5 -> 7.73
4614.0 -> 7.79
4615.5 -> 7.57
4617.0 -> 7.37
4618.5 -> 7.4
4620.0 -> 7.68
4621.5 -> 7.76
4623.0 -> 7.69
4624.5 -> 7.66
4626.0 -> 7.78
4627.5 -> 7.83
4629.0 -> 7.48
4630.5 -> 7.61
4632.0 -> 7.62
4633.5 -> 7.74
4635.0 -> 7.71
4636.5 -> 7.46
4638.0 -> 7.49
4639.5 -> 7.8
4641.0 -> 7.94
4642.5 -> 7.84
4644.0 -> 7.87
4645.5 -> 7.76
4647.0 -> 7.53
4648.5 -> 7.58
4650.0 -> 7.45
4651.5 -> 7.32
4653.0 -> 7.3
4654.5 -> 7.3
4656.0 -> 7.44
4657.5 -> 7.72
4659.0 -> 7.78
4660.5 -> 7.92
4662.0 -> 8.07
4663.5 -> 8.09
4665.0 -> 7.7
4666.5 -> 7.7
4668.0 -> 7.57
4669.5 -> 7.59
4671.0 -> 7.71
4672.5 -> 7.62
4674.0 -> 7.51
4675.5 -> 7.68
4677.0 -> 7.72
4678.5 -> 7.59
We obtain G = 0.35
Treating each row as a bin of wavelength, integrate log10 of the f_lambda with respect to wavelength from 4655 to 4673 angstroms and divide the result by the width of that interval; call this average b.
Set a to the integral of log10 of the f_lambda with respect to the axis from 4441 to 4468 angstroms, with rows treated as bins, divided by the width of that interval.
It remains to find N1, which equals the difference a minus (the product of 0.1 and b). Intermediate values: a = 0.861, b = 0.888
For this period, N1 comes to 0.772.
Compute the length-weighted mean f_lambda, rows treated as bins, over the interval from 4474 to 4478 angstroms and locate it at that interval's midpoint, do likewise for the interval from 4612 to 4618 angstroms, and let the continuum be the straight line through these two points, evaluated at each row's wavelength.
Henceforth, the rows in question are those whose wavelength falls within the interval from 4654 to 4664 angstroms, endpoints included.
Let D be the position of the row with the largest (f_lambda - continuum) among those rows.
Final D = 4663.5 angstroms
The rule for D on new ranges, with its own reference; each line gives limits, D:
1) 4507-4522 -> 4510.5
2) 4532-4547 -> 4542.0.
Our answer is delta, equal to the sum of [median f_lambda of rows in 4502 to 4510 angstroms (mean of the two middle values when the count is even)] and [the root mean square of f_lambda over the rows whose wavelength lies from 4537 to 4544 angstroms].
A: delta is 15.3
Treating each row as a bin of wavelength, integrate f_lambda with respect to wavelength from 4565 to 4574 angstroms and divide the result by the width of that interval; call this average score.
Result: 7.66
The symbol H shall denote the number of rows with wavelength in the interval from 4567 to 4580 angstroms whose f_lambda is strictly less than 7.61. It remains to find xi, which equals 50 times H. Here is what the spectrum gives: 200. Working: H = 4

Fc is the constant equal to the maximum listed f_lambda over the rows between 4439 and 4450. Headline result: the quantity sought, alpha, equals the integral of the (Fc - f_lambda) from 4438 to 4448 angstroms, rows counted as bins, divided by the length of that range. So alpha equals 0.15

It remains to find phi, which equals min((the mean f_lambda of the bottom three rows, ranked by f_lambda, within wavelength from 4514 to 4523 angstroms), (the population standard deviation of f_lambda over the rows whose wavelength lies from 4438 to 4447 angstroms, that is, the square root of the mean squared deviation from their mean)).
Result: 0.16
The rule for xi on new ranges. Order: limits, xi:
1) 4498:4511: 50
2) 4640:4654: 250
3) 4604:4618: 150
